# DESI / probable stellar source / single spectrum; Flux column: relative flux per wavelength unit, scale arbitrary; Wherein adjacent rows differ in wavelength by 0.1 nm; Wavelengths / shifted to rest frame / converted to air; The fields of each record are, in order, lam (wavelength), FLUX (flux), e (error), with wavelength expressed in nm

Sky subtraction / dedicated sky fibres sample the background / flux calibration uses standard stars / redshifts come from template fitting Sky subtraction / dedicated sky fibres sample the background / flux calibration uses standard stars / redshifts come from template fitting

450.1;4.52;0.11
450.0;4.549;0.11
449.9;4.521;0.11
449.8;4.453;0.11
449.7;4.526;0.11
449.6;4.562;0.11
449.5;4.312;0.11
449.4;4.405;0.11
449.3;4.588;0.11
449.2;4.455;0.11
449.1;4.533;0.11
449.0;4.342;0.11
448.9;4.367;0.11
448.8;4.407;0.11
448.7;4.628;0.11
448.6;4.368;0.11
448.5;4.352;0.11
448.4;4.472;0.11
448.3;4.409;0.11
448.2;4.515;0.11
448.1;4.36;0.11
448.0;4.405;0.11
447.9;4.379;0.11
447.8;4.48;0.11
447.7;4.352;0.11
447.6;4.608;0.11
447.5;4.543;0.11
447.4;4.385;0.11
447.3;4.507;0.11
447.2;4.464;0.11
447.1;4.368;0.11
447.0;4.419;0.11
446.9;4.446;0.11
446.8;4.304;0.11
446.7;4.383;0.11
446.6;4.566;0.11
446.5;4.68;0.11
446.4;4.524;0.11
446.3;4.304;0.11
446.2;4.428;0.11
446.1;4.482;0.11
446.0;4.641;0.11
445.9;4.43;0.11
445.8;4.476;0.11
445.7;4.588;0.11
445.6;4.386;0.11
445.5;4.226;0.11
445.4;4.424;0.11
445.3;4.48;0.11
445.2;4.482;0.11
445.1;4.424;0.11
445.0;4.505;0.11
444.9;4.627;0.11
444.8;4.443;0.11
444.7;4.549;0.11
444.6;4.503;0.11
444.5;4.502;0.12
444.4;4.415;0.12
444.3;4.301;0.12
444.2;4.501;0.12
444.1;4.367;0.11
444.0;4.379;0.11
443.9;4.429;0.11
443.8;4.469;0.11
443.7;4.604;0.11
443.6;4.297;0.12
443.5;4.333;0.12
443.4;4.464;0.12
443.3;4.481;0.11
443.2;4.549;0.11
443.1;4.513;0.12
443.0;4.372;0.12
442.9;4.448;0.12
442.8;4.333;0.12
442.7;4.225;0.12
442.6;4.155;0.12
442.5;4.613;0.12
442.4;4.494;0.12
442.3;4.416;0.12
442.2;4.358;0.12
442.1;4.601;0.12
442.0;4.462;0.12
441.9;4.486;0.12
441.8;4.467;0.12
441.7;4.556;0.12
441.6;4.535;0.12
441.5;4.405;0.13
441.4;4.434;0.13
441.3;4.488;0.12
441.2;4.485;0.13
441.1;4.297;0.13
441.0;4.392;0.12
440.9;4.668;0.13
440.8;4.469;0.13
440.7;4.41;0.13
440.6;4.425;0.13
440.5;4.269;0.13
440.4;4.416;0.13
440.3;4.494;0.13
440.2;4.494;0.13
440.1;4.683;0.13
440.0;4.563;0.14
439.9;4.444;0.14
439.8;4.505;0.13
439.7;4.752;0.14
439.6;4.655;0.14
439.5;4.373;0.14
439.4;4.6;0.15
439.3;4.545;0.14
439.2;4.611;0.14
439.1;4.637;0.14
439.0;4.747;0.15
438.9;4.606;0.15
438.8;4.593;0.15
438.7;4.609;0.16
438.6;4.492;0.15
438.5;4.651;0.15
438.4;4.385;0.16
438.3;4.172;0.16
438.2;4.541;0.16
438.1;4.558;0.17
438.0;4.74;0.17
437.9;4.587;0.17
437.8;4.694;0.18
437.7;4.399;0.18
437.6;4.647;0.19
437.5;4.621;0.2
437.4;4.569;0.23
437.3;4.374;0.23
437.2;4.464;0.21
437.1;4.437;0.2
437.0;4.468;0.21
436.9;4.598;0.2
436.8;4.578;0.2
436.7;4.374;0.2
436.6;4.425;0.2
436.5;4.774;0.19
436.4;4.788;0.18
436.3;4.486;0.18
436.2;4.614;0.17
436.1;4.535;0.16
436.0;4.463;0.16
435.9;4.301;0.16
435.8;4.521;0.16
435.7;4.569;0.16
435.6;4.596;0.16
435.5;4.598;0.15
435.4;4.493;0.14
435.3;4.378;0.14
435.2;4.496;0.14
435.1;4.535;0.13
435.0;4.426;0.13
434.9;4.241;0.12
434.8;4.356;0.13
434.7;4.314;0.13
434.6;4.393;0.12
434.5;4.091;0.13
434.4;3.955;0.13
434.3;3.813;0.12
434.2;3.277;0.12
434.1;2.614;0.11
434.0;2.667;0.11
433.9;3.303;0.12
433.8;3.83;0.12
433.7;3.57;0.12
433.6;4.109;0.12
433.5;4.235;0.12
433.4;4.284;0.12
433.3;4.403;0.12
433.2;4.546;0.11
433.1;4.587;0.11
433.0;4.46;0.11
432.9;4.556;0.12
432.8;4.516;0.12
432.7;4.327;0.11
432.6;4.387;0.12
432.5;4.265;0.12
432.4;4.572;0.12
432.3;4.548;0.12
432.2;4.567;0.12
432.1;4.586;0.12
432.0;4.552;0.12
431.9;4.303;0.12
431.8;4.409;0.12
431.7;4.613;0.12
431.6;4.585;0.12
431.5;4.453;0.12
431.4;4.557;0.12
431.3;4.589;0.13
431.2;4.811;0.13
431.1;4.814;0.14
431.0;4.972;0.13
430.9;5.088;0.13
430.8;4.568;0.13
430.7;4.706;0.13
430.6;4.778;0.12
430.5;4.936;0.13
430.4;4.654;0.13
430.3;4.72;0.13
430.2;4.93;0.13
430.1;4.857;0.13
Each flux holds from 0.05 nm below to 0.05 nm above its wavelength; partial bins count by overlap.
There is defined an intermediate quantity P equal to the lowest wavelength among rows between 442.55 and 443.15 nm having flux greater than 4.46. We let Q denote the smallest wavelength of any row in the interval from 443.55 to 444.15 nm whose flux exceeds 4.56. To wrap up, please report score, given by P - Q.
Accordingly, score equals -0.60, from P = 443.1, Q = 443.7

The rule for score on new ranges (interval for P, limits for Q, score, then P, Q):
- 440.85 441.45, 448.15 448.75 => -7.80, 440.9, 448.7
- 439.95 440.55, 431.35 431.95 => 8.40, 440.0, 431.6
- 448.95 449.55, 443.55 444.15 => 5.40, 449.1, 443.7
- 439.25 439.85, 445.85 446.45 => -6.70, 439.3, 446.0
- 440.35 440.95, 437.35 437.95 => 3.40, 440.8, 437.4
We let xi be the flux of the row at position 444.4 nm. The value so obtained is 4.415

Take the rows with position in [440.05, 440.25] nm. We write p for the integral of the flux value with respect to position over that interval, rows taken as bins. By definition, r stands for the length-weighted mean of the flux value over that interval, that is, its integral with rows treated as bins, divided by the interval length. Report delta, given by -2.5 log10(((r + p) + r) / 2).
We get -1.76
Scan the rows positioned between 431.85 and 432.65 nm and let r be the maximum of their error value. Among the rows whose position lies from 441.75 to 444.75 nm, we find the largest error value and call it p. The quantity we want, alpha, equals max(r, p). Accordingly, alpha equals 0.120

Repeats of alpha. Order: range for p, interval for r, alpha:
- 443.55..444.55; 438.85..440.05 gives 0.150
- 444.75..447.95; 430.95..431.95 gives 0.140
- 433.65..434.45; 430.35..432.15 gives 0.140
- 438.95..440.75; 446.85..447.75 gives 0.150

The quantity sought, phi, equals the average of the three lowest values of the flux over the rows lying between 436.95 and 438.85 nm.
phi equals 4.31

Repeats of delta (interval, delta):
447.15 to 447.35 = -1.73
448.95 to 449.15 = -1.72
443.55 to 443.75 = -1.72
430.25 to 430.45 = -1.78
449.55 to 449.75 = -1.75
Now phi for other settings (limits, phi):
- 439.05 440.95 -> 4.35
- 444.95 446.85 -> 4.28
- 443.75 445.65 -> 4.30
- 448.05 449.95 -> 4.34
